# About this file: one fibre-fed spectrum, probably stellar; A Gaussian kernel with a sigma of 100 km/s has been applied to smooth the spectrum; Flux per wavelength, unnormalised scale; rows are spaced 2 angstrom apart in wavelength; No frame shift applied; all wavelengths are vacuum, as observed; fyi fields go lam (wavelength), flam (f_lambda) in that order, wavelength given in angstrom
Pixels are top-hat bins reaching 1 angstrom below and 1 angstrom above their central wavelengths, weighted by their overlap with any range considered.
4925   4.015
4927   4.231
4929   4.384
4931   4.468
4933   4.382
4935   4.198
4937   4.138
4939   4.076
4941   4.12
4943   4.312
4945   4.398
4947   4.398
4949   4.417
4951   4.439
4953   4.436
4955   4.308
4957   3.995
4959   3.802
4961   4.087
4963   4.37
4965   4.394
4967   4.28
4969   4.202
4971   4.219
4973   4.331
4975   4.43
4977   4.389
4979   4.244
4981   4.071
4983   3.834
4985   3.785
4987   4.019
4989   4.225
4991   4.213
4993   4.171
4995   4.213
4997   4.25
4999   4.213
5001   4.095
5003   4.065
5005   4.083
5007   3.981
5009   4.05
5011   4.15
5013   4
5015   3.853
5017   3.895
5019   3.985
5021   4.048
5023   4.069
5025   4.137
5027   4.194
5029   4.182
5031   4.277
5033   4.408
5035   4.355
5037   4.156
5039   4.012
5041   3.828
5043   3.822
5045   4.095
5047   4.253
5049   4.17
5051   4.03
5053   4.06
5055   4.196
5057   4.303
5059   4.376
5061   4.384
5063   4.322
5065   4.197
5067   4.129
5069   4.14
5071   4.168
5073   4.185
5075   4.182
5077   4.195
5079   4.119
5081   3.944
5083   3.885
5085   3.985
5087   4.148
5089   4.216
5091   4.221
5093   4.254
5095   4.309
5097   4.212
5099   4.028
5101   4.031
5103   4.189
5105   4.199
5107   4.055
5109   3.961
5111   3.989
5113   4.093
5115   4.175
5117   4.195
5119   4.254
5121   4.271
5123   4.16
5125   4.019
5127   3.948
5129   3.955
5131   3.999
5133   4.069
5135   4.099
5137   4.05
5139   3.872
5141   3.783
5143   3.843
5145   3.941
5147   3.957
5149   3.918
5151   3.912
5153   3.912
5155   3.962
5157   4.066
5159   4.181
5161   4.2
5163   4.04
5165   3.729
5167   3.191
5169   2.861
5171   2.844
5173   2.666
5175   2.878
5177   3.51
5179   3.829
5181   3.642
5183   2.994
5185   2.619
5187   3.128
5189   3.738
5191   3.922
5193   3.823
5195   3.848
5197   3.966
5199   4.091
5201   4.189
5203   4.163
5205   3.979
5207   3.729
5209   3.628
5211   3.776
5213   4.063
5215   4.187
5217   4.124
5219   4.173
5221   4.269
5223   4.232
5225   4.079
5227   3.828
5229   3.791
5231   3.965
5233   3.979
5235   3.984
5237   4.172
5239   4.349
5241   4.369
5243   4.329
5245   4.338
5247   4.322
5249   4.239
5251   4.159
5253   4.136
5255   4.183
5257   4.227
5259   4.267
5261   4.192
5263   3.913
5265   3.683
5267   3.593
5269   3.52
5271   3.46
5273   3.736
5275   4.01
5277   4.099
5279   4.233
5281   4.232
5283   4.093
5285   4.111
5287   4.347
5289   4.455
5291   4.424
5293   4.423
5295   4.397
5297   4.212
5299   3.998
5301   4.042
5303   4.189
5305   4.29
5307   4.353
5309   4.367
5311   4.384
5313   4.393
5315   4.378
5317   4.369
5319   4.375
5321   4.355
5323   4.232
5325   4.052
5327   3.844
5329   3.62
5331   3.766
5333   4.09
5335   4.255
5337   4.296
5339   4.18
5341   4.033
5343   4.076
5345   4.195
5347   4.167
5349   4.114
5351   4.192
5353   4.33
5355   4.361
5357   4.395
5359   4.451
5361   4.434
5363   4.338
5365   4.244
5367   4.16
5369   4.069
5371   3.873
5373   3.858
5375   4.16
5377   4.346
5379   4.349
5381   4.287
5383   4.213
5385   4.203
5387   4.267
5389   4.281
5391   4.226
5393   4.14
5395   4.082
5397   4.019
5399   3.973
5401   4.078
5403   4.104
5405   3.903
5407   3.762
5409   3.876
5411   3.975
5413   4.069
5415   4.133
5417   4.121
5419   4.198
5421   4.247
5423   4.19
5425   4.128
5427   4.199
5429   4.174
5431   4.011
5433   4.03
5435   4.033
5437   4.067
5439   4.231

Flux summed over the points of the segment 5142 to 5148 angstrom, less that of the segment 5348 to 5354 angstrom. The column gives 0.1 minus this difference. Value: 1.0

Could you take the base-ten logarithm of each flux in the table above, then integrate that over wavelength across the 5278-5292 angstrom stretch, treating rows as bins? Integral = 8.82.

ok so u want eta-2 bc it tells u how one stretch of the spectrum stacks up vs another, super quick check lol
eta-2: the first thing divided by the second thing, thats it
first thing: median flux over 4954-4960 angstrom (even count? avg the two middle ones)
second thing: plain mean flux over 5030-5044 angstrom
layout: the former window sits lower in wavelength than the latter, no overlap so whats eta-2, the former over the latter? 0.97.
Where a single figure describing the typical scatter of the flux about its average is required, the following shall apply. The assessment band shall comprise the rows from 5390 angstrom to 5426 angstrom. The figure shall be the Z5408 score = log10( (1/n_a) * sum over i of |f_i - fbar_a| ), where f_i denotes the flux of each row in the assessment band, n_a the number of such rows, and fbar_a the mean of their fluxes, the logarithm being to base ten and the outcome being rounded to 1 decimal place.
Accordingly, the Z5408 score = -1.0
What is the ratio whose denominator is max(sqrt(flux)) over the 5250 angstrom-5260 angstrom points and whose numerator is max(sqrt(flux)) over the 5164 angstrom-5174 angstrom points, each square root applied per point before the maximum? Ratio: 0.935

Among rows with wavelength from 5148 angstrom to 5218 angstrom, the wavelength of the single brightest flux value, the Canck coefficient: 5161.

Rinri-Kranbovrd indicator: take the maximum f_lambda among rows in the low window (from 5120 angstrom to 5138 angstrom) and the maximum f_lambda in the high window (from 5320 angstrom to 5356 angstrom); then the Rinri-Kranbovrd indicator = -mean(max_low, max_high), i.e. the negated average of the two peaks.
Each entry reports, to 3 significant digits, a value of -4.32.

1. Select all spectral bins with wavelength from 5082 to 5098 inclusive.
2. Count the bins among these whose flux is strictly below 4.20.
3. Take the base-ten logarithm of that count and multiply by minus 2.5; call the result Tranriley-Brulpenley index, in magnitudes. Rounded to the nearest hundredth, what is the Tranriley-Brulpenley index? -1.19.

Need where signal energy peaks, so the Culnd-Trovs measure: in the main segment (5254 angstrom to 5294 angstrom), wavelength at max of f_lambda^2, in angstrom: 5289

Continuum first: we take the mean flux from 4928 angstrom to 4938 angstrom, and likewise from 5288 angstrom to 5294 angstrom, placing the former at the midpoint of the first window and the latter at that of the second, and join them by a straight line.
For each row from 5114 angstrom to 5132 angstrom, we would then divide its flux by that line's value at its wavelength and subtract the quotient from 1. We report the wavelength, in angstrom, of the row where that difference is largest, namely 5127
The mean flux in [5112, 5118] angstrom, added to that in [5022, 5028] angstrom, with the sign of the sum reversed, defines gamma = -8.3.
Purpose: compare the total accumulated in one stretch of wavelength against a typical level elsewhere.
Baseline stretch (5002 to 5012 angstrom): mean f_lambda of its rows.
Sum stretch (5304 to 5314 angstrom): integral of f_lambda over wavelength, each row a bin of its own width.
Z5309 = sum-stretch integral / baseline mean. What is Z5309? 10.7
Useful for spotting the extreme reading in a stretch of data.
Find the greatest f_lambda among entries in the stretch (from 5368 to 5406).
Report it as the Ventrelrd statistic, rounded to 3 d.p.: 4.349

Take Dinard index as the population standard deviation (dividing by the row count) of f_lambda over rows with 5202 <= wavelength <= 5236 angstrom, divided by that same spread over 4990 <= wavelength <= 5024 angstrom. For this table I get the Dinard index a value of 1.7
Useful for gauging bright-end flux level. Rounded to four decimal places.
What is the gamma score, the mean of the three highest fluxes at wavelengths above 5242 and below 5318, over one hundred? 0.0443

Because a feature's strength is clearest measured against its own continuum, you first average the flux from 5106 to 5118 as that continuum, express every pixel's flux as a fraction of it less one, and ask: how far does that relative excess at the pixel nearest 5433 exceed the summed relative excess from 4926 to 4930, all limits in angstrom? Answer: -0.12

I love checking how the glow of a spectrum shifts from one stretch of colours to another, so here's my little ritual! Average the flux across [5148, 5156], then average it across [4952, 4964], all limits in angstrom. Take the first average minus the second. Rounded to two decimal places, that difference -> -0.24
